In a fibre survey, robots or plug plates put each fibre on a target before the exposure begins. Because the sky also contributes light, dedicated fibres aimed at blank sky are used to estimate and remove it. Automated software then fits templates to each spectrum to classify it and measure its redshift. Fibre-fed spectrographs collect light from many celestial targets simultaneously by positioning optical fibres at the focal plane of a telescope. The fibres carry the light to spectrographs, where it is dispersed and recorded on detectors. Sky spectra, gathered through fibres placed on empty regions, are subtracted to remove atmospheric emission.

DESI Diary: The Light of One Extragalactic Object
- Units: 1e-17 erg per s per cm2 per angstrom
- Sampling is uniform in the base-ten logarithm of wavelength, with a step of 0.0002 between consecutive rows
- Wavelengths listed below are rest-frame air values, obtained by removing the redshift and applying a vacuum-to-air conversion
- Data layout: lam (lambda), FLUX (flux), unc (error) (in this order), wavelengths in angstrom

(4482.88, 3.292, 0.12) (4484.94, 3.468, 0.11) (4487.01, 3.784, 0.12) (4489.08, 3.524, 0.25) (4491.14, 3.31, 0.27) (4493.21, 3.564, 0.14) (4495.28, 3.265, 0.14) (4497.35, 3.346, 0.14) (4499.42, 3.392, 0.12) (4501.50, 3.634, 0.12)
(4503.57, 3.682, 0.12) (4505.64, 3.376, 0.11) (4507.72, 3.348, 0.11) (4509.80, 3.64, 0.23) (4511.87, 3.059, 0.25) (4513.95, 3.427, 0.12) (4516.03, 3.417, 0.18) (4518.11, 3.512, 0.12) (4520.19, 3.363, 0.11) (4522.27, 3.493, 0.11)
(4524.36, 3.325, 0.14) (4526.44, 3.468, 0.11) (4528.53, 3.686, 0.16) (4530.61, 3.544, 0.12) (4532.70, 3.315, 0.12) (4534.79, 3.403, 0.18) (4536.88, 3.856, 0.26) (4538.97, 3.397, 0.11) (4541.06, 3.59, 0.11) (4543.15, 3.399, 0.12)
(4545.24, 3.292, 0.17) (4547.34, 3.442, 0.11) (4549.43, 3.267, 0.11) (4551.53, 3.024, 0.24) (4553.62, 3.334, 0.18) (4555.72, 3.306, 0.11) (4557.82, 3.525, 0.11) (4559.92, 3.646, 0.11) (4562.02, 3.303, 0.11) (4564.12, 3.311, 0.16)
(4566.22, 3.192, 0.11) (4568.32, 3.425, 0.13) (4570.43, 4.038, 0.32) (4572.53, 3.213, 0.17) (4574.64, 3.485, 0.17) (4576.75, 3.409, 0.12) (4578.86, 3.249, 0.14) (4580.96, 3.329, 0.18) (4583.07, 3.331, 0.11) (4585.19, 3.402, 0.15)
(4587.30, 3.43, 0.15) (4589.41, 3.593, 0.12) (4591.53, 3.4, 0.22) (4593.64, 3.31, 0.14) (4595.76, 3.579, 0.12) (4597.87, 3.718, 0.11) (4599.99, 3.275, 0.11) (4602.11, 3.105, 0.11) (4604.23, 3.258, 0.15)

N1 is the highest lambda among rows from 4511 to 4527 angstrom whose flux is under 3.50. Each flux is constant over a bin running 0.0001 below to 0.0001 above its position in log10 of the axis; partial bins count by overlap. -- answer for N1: 4526.44 angstrom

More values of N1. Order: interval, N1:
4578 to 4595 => 4593.64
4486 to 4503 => 4499.42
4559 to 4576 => 4574.64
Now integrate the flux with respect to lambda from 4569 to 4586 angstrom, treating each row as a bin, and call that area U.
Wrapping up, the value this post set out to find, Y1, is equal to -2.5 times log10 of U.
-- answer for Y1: -4.41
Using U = 58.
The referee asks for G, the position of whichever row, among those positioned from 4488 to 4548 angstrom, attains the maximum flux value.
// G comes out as 4536.88 angstrom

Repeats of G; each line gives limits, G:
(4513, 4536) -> 4528.53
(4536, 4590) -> 4570.43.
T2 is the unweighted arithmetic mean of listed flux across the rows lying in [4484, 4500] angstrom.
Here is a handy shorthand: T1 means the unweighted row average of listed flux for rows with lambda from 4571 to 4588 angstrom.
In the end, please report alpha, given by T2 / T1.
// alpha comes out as 1.03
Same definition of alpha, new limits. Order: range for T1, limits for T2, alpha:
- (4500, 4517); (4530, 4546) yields 1.01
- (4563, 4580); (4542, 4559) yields 0.97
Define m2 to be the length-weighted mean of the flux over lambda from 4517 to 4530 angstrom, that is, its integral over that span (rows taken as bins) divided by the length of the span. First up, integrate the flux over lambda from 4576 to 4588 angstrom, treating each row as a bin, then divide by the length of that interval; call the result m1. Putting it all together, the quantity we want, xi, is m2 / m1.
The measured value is 1.04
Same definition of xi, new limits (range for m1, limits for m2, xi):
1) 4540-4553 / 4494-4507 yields 1.03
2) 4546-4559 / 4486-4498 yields 1.05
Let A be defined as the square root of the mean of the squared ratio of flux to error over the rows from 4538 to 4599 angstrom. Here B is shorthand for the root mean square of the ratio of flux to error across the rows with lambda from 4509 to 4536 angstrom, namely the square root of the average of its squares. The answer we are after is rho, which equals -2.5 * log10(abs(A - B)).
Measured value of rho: 0.6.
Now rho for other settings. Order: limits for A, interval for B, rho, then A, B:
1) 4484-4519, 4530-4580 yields 1.4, 25.5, 25.8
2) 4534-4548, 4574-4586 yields -0.6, 26.1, 24.3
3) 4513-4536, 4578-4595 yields -1.3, 27.1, 23.8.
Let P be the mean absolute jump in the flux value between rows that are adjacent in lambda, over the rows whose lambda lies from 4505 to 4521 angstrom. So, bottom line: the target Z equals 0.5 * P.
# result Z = 0.11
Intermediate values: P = 0.218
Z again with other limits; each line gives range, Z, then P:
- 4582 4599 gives 0.07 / 0.136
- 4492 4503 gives 0.08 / 0.167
